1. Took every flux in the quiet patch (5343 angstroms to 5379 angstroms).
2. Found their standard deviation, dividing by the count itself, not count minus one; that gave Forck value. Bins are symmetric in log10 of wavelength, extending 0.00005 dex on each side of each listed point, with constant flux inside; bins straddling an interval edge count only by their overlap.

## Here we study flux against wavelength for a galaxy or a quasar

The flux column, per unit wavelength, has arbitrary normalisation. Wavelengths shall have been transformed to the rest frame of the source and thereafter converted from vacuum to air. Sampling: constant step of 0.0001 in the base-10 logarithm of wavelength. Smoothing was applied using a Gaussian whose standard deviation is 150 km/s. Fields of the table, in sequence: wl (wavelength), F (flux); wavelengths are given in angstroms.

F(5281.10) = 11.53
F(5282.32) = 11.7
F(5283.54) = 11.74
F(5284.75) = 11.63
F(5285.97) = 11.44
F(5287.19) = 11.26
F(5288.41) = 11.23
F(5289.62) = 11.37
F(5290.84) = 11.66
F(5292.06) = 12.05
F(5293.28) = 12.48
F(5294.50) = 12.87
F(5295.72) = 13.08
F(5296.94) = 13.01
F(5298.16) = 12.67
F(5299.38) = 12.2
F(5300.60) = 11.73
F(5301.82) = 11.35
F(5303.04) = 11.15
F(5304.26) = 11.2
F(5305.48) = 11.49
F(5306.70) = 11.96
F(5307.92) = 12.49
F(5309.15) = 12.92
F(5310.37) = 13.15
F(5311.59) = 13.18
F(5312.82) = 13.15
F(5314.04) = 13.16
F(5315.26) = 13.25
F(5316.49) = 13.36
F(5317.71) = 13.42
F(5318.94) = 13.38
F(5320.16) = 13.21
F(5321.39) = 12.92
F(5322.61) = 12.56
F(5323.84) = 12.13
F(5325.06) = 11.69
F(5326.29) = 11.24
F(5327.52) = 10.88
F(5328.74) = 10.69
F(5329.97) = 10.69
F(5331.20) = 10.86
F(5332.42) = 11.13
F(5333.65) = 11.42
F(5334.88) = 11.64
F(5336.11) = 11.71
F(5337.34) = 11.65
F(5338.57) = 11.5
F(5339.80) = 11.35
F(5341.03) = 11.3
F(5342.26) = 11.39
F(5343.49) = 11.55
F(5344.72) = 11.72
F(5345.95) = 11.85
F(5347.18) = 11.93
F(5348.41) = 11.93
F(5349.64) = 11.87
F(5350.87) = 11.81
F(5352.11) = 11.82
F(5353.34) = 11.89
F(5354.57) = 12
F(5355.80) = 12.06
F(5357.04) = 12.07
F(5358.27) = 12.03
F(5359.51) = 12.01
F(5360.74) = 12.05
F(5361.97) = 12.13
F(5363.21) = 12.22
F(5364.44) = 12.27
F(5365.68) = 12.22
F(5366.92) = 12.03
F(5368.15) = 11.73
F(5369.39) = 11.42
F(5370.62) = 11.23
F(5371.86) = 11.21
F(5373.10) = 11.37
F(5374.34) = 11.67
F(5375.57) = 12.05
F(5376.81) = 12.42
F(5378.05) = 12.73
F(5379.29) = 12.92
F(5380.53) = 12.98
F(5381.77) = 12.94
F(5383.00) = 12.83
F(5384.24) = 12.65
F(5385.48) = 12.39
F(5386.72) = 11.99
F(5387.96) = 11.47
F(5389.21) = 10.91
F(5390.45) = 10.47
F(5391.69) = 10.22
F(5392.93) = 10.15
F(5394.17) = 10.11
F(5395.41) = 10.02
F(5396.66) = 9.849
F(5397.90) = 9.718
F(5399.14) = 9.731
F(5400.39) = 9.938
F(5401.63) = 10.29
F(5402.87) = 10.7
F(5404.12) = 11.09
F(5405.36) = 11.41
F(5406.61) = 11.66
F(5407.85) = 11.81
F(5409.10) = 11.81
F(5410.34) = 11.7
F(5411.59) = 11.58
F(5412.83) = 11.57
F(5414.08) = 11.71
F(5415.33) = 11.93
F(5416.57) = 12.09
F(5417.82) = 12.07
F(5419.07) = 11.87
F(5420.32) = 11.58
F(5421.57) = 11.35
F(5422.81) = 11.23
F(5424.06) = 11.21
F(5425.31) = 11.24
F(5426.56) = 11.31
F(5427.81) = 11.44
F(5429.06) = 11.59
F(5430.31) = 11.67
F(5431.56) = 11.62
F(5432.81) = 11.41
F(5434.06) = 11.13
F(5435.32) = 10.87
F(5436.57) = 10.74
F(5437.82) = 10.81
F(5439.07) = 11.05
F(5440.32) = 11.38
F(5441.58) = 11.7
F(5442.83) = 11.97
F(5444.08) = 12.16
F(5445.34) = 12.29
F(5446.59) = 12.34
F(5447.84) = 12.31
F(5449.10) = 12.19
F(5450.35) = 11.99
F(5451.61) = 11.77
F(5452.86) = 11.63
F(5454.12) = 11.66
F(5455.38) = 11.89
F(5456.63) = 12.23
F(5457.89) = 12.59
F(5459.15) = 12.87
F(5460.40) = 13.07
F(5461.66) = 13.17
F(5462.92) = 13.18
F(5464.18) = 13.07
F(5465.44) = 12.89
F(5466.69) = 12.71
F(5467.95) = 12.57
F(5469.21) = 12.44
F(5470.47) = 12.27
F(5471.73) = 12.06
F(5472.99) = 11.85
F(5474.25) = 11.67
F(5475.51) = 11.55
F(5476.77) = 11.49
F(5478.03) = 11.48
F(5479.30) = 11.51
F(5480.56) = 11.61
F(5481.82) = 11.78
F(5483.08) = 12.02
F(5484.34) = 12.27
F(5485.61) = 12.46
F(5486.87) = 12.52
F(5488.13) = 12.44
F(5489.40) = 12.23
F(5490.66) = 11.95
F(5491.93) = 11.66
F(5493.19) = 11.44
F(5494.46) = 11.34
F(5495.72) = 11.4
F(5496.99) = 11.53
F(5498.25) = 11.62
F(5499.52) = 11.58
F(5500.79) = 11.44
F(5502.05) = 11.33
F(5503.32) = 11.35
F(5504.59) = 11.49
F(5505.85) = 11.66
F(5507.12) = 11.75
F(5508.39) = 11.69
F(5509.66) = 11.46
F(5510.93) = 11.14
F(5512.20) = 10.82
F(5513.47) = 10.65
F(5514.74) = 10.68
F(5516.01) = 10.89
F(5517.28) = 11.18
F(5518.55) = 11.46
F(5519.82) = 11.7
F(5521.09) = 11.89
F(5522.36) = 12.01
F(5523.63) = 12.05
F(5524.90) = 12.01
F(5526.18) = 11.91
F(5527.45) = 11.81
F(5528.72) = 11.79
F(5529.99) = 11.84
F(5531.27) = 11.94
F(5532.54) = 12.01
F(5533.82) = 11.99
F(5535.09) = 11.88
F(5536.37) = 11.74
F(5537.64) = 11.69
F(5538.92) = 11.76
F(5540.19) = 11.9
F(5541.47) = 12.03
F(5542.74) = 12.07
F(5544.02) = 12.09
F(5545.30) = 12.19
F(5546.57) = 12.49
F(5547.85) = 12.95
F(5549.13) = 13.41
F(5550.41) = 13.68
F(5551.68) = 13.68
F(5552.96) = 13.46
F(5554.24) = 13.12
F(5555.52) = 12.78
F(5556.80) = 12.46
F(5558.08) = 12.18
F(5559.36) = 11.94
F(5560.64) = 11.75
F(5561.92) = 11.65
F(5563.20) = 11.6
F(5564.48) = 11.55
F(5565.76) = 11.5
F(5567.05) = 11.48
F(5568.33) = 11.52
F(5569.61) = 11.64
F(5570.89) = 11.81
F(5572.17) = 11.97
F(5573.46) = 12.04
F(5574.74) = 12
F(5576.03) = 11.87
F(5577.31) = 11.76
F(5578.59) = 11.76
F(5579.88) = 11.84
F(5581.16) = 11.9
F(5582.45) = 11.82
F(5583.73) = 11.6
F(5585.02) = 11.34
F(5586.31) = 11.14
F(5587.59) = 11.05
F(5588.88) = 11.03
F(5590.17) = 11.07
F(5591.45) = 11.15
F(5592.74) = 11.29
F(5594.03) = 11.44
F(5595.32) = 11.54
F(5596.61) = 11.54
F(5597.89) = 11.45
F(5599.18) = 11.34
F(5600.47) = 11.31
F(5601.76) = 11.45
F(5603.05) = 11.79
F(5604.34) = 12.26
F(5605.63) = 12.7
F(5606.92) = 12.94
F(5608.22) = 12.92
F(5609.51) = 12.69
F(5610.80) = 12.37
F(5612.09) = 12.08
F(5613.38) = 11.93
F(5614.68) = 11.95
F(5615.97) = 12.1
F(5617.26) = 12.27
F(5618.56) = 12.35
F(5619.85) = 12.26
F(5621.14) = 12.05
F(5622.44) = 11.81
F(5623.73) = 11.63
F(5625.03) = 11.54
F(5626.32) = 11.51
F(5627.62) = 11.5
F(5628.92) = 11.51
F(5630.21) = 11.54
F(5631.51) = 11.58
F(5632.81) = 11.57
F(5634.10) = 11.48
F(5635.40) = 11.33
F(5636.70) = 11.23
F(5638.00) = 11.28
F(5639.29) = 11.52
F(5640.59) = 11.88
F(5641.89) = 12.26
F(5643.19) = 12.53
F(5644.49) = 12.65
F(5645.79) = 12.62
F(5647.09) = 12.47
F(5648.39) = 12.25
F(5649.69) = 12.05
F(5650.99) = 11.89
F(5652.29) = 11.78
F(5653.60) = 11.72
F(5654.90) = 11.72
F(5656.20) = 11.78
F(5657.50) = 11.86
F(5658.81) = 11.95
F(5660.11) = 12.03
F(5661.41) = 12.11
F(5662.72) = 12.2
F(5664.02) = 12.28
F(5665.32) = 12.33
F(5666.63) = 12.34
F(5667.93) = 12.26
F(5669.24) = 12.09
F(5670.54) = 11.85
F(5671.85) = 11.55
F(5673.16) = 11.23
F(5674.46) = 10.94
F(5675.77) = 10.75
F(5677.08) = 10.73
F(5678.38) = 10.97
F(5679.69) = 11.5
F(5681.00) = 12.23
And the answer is 0.33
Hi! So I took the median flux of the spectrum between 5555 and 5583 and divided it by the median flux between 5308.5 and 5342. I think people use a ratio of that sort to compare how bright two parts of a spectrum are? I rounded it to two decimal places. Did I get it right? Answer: 1.01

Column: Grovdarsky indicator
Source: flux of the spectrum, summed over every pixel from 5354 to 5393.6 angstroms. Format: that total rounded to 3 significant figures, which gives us 381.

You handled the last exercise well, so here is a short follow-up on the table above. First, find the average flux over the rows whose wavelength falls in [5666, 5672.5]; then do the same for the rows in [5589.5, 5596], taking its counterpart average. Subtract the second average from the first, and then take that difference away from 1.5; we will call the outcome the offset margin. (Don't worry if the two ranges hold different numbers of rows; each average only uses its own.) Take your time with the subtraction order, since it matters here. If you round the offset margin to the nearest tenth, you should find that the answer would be 0.8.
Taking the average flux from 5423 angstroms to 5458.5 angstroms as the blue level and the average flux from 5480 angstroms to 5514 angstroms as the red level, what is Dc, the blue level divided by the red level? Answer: 1.00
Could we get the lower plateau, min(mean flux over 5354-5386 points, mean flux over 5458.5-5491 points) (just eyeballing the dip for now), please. 12.1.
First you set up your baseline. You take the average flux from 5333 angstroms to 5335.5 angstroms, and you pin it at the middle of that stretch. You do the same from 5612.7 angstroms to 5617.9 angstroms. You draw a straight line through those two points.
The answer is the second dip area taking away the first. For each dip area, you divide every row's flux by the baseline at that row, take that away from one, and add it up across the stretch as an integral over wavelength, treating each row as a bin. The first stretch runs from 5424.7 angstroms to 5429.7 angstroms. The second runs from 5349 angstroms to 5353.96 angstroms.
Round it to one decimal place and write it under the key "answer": -0.3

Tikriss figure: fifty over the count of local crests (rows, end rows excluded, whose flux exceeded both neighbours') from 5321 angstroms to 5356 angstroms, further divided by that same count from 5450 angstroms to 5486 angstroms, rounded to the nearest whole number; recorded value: 50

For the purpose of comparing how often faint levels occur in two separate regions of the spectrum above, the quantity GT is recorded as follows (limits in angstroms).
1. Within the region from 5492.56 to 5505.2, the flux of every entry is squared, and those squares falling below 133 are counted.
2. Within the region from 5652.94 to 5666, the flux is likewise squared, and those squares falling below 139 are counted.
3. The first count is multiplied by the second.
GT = 24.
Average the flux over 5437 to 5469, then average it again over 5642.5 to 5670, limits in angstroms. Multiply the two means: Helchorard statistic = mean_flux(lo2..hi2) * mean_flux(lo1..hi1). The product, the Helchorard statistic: 148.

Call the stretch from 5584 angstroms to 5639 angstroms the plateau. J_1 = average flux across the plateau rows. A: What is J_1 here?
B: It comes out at 11.7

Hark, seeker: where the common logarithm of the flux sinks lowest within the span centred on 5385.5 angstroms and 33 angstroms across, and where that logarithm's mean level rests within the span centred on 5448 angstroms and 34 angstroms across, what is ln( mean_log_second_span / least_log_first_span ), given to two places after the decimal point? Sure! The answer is 0.09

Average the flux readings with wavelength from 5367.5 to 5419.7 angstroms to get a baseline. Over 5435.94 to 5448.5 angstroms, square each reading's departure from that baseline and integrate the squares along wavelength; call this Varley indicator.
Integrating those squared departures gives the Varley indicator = 5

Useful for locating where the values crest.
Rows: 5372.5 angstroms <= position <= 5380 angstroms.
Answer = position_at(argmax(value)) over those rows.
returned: 5379.29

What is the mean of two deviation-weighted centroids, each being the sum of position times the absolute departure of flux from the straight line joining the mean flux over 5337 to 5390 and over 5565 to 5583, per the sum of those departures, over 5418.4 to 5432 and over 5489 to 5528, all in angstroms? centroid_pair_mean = 5466.8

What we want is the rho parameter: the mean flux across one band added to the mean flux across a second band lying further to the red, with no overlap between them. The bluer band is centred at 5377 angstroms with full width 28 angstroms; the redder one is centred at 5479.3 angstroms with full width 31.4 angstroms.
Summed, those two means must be 24.1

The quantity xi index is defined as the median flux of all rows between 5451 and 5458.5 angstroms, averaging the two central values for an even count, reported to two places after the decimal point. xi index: 11.83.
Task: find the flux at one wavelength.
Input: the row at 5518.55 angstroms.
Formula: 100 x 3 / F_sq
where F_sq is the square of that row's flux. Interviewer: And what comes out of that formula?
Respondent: 2.28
